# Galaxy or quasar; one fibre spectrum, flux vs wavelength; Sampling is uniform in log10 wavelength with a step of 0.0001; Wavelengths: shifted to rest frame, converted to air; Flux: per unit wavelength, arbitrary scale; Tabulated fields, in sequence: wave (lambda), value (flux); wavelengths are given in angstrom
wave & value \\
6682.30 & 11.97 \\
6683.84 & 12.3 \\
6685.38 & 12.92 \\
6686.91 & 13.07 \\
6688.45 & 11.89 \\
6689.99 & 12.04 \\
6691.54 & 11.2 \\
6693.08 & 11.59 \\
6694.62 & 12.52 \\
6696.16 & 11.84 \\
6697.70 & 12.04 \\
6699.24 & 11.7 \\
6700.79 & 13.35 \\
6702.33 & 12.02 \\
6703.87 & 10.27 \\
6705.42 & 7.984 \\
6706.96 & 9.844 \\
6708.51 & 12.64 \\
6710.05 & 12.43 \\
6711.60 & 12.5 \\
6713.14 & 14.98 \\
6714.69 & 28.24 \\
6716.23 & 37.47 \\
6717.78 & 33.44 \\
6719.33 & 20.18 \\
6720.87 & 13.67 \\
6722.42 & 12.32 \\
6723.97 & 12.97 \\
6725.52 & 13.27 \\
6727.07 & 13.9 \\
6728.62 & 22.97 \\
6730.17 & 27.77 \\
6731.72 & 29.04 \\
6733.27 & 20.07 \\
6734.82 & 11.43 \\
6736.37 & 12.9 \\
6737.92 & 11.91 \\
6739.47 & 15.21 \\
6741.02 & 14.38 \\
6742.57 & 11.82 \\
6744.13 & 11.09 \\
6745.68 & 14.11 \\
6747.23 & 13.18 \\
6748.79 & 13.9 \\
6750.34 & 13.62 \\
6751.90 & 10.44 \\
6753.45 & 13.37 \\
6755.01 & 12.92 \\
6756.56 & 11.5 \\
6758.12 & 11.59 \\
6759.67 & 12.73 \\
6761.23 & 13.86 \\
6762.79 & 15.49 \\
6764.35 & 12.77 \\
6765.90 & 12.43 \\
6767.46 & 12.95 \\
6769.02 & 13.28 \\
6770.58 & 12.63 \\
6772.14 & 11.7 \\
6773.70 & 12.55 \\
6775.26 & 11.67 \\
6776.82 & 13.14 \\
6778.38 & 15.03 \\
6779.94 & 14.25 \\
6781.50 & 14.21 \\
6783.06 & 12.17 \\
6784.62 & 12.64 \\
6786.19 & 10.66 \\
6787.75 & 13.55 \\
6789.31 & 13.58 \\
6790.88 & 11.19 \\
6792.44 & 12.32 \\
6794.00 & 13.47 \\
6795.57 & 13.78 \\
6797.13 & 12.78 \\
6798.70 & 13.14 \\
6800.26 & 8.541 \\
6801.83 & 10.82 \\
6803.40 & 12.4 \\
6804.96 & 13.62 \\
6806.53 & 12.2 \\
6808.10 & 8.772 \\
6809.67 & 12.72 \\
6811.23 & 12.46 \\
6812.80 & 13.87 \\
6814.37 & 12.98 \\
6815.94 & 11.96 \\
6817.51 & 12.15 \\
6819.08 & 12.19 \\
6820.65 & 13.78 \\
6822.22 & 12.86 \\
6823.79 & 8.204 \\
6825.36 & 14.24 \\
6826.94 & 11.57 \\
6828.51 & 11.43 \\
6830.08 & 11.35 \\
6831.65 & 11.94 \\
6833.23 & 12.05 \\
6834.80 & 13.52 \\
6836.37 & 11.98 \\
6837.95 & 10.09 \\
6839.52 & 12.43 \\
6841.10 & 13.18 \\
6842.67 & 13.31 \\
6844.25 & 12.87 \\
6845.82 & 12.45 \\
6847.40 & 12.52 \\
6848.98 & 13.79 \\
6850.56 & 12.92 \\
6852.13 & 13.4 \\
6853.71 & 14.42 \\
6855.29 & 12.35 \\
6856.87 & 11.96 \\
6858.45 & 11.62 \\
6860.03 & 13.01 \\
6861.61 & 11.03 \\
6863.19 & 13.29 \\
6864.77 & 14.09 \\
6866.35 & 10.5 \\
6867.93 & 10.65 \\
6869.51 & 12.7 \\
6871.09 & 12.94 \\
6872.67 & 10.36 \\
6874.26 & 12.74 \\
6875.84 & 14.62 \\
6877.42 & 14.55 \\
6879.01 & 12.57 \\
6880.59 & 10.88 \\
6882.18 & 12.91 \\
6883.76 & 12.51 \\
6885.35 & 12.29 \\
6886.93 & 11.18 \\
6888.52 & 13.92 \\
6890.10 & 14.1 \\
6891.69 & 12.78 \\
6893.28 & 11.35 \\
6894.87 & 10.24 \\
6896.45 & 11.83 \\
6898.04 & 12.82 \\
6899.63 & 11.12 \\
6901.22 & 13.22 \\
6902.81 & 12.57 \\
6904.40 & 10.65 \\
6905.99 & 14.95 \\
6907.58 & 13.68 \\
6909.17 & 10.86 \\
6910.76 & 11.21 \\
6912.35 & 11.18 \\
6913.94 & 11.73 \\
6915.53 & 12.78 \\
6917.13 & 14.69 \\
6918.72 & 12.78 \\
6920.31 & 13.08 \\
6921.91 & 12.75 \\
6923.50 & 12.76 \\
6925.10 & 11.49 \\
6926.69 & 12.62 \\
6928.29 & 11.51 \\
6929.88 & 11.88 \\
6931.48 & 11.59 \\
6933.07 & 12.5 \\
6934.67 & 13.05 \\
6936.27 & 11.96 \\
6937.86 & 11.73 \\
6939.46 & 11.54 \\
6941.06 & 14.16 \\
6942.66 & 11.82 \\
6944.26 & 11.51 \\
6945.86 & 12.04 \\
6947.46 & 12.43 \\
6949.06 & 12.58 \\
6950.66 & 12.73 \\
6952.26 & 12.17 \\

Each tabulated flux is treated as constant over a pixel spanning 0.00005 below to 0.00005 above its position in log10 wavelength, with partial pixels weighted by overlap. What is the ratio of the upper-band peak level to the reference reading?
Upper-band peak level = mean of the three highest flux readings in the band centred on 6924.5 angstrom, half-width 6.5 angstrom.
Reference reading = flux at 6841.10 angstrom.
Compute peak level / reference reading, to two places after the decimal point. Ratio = 0.98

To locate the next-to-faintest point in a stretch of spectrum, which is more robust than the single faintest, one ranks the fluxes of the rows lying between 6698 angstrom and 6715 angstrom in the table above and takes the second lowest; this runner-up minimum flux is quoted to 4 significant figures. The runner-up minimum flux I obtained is 9.844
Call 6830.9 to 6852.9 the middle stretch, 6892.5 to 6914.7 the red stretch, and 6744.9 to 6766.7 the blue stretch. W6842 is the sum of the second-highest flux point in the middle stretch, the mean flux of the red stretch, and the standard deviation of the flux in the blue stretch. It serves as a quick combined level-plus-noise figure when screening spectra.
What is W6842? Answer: 26.7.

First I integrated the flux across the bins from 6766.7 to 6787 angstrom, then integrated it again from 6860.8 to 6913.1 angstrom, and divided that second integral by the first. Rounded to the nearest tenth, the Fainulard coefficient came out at 2.5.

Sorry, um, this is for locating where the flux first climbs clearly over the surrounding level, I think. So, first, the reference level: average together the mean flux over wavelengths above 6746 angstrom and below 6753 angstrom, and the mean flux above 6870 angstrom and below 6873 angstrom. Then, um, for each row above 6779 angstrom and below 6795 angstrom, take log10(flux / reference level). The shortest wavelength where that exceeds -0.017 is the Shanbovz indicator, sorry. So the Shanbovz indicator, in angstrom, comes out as 6779.94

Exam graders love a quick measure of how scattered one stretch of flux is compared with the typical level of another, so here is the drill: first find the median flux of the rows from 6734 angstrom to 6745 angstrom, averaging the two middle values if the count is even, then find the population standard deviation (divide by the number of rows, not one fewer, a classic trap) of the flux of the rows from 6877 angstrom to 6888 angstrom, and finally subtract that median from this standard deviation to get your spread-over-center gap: -10.8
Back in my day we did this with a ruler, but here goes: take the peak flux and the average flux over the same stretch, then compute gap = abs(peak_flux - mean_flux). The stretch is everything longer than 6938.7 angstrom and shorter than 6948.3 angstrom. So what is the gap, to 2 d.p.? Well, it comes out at 1.91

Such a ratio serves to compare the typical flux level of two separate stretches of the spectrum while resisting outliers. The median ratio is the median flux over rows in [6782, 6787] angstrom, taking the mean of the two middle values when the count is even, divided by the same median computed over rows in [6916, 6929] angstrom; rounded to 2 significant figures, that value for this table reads 0.95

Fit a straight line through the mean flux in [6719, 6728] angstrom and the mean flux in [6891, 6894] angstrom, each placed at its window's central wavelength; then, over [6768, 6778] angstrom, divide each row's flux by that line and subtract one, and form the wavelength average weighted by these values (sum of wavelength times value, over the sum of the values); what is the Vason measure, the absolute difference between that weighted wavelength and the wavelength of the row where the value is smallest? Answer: 1.0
